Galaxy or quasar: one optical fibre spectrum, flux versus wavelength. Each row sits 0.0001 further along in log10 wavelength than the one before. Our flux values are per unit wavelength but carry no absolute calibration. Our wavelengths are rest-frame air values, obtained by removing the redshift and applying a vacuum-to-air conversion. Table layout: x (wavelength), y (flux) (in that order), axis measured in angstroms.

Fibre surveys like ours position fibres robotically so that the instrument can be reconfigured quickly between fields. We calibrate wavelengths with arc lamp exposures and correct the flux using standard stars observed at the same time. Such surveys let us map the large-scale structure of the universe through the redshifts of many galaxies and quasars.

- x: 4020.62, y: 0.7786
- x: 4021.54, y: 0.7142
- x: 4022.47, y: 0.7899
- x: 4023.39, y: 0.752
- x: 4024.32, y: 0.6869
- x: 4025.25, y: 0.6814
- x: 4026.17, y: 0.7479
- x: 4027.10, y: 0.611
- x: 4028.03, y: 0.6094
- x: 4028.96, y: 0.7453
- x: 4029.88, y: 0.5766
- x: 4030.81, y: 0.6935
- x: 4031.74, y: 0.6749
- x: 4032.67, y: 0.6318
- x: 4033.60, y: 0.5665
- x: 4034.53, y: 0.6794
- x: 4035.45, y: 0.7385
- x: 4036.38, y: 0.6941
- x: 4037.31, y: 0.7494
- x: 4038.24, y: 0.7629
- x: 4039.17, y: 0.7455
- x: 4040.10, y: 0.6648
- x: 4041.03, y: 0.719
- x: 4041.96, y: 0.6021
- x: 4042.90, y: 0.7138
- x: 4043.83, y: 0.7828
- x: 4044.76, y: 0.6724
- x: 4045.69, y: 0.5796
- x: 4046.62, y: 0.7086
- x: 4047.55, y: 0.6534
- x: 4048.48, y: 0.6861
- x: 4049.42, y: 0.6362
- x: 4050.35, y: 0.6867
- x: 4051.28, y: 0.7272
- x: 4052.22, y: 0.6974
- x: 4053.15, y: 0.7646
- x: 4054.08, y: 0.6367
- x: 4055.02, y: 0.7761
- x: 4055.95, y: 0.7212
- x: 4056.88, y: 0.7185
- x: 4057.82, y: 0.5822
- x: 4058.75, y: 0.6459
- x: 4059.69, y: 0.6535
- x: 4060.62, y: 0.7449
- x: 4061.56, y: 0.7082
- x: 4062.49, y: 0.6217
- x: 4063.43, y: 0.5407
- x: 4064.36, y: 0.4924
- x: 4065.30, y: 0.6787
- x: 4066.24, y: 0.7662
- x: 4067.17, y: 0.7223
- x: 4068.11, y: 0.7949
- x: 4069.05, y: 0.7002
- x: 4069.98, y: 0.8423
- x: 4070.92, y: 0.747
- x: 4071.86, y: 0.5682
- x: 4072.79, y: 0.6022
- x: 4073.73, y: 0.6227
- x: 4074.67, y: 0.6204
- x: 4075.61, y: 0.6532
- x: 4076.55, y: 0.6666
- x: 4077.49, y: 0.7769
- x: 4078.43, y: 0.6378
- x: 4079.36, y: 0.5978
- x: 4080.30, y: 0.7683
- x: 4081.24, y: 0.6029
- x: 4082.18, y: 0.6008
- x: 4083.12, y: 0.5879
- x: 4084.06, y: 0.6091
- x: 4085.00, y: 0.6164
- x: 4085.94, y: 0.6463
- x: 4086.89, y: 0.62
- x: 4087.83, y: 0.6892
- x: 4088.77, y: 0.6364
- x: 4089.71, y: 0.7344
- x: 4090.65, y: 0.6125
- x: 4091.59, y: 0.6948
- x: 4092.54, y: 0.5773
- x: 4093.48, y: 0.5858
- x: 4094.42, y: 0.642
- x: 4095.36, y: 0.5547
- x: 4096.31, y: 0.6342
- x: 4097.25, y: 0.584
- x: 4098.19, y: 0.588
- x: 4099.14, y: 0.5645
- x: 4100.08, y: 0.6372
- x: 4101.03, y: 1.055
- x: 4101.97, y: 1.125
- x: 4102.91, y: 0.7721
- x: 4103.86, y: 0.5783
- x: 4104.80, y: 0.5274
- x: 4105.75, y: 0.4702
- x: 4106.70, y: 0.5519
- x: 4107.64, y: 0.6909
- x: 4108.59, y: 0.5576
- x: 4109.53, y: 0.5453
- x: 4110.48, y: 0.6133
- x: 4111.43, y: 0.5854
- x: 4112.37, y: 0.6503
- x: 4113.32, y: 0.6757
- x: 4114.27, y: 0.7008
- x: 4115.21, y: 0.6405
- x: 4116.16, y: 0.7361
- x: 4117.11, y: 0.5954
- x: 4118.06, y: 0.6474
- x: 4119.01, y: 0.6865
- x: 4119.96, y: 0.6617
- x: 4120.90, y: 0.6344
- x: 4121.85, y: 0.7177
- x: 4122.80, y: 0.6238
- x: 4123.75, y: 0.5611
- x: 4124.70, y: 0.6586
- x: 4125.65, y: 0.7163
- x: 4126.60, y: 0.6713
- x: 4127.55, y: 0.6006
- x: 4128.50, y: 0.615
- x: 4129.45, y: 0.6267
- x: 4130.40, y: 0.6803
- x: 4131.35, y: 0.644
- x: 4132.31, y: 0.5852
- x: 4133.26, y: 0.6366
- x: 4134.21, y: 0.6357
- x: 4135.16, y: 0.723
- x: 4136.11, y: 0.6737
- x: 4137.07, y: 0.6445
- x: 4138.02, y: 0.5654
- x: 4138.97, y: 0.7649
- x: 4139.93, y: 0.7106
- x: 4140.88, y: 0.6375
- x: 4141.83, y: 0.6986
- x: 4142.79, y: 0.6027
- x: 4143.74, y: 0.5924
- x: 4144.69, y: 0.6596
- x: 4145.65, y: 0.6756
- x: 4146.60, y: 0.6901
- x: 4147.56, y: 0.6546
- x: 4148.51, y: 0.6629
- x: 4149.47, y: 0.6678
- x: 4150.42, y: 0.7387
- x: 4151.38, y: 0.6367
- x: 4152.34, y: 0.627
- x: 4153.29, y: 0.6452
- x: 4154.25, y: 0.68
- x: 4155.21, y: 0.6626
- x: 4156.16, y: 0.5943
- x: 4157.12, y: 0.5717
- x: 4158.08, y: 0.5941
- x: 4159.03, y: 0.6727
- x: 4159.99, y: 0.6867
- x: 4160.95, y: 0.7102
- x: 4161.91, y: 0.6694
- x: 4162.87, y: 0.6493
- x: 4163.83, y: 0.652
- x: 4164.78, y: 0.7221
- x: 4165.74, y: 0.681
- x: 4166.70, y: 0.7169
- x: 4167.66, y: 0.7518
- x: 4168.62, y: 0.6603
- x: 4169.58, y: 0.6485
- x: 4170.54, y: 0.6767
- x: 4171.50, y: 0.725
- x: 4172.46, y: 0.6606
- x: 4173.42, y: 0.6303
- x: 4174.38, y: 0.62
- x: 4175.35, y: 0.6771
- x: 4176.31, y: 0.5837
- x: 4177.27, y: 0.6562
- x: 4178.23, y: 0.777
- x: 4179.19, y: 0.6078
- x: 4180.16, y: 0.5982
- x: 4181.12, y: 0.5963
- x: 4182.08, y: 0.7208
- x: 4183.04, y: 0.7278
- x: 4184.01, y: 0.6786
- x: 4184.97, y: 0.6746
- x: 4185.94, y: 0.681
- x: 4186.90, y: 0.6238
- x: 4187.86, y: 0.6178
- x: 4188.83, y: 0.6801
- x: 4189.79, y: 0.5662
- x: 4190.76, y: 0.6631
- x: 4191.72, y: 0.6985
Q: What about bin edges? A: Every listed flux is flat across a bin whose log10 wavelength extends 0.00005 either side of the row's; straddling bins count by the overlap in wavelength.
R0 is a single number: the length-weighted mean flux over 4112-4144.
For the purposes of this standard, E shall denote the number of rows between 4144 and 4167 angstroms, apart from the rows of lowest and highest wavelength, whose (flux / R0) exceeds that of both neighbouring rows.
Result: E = 5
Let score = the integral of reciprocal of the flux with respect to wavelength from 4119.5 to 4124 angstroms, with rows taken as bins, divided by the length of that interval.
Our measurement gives 1.57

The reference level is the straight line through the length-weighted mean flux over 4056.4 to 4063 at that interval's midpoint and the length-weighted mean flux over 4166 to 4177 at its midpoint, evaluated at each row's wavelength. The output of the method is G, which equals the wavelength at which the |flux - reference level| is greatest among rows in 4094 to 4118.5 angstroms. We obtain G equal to 4101.97 angstroms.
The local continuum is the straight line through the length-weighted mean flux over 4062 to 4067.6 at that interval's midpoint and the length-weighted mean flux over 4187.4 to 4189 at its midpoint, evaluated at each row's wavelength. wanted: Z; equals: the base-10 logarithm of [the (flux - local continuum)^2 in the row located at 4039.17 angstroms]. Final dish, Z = -1.9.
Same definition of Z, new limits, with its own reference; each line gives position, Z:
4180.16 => -2.7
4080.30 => -1.8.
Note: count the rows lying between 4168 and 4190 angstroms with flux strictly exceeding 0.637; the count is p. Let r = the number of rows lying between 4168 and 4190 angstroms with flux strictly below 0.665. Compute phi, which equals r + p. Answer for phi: 27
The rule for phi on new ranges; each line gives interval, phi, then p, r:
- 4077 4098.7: 26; 8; 18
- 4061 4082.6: 25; 13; 12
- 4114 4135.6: 28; 13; 15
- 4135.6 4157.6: 30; 16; 14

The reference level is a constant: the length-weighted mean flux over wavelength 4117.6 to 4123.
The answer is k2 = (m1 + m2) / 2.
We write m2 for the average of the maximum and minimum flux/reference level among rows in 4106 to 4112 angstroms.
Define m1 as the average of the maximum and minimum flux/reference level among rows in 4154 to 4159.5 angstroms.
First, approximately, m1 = 0.94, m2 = 0.930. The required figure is 0.94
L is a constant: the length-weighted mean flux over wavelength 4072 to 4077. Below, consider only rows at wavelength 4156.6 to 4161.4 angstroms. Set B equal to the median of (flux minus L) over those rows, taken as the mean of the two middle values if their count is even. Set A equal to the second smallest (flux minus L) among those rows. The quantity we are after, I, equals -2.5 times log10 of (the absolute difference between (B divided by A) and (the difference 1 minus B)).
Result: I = -0.9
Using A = -0.03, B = 0.04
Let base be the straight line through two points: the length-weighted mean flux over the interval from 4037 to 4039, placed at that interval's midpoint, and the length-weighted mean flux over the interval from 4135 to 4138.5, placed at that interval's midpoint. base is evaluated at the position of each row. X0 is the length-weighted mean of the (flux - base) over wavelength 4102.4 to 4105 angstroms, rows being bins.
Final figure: -0.038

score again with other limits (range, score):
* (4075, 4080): 1.51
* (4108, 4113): 1.69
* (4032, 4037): 1.52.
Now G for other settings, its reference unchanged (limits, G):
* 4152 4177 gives 4157.12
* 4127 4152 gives 4138.02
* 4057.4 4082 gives 4069.98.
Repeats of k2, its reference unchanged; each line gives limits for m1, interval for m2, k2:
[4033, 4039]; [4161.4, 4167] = 1.02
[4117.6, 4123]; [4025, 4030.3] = 1.00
